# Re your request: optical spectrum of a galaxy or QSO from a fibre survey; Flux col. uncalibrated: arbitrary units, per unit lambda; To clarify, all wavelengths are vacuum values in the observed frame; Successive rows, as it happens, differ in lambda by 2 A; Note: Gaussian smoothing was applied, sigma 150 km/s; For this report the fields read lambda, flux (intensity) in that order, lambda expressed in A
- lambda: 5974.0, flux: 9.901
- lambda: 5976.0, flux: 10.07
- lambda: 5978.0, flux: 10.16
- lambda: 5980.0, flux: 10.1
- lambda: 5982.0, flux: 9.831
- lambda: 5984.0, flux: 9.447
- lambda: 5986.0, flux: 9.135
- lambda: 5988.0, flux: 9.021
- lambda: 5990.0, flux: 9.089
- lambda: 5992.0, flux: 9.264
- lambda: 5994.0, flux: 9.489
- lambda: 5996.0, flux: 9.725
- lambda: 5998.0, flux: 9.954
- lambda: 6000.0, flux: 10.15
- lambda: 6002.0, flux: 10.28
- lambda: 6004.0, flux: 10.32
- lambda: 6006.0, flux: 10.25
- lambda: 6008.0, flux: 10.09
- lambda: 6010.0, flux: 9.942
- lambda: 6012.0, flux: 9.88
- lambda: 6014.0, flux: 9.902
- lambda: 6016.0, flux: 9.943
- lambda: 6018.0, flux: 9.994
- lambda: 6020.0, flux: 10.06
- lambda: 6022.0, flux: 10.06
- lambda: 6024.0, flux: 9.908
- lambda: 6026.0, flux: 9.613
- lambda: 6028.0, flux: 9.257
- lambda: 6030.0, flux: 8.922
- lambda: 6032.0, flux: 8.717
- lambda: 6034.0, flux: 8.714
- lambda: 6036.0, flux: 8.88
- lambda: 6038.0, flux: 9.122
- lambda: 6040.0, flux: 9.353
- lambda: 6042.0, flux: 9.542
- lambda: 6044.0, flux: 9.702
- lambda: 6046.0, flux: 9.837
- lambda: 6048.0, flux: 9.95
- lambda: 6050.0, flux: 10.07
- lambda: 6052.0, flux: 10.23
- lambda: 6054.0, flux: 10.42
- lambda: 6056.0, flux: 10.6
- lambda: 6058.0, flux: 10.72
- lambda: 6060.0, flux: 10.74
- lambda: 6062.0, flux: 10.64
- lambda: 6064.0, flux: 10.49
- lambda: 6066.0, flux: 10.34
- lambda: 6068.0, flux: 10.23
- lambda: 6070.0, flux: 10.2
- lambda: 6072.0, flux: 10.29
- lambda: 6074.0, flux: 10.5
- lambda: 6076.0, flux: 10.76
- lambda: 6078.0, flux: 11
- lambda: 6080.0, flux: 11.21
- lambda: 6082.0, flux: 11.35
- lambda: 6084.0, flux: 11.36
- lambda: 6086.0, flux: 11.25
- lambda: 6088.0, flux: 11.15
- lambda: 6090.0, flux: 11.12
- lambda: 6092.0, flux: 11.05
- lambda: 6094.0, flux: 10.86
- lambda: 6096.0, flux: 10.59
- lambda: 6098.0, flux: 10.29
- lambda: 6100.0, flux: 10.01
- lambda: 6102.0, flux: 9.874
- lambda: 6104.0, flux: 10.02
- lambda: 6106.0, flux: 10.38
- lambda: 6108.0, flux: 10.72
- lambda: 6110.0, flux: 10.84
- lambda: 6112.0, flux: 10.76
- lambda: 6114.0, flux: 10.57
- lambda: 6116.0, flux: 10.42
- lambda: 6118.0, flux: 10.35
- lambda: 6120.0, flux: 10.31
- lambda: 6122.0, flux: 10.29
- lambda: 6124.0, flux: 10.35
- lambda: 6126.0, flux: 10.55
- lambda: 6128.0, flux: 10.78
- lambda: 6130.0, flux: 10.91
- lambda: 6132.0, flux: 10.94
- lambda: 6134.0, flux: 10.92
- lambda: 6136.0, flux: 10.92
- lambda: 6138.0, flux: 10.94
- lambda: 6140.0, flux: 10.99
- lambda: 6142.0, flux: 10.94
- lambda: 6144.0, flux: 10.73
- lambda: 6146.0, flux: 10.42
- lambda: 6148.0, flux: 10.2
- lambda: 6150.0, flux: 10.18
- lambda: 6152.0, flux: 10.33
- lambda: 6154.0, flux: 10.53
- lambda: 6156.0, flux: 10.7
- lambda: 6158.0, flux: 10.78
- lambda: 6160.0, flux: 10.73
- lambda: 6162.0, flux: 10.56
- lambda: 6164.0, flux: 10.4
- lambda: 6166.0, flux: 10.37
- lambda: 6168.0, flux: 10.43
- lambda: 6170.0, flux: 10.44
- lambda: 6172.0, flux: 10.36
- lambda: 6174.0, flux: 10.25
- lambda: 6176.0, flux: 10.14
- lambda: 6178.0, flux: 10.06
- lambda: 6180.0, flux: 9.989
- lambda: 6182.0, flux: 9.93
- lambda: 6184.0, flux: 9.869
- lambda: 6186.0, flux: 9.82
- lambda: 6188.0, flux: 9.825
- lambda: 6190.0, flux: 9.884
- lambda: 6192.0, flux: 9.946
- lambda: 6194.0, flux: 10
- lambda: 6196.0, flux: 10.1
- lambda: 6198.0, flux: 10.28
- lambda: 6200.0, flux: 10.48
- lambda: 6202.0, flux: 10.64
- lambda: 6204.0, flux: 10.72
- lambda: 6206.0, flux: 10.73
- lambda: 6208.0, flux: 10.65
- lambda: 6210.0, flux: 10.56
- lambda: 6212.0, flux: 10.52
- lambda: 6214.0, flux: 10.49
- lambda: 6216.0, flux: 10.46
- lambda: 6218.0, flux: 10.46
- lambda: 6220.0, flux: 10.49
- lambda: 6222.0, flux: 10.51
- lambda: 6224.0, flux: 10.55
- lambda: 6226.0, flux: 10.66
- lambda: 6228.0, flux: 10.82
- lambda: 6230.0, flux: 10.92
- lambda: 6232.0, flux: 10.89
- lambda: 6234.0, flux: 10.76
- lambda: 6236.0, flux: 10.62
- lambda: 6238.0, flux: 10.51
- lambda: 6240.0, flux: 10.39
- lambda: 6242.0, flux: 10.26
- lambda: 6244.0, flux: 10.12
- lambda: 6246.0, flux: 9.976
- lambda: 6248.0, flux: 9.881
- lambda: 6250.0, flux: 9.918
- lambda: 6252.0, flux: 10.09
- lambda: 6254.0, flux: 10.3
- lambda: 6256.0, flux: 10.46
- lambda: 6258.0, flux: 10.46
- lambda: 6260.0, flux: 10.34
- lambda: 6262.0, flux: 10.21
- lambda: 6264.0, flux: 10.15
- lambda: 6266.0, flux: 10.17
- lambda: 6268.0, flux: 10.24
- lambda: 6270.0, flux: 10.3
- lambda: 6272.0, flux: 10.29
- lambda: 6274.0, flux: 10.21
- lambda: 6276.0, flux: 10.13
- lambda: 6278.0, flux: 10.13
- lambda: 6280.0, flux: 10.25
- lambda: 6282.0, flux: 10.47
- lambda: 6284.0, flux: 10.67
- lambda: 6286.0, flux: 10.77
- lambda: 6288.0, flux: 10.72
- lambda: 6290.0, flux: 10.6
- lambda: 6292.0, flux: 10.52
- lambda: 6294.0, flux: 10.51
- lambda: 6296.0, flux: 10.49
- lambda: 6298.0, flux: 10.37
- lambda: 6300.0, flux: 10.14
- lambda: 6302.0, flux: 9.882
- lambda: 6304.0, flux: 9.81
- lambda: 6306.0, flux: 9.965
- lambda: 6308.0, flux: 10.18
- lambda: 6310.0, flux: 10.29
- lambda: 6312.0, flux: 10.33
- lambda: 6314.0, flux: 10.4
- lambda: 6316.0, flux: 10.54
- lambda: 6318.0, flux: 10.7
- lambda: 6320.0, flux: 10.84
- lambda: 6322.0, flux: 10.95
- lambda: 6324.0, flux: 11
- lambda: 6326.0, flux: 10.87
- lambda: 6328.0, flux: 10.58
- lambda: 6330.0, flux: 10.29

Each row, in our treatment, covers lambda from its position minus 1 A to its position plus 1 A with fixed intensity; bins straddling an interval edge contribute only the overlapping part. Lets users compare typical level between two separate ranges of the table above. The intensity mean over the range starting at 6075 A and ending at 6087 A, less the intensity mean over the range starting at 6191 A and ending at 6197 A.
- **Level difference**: 1.14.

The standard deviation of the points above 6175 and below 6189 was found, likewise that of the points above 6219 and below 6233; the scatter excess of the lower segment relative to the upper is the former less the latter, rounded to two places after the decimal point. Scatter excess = -0.06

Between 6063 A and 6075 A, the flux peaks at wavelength 6074.0 A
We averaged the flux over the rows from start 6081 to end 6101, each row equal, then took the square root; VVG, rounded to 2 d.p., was 3.30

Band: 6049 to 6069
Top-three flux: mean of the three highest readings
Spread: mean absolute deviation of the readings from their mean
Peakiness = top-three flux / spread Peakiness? 56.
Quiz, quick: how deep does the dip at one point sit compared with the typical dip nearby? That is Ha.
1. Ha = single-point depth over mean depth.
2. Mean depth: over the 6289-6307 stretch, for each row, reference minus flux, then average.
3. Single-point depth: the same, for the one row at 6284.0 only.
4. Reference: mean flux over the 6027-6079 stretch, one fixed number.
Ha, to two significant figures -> 2.5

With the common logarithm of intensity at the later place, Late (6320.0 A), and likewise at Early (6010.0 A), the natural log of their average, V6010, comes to 0.016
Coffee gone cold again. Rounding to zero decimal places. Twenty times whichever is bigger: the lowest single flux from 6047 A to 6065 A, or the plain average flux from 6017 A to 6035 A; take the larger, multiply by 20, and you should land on 199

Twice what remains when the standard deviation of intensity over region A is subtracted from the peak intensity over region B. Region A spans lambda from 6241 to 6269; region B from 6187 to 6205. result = 21.1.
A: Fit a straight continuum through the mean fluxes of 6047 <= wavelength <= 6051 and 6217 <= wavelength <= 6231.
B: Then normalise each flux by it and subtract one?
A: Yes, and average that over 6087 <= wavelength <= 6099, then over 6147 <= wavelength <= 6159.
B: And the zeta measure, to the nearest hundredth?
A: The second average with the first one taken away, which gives -0.06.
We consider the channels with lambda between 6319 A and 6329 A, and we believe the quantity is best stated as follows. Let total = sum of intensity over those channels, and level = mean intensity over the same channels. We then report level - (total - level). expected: -32.5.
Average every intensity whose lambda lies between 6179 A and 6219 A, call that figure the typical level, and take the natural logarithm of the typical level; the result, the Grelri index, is 2.33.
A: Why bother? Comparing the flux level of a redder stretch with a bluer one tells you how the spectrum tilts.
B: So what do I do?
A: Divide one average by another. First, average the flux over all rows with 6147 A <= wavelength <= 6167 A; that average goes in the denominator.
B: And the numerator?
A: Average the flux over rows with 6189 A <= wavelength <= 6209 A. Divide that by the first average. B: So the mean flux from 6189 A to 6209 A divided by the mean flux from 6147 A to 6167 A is 0.99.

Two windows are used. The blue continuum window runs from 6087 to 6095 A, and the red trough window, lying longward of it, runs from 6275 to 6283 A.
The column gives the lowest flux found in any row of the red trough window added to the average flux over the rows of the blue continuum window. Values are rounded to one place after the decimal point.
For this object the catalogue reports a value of 21.2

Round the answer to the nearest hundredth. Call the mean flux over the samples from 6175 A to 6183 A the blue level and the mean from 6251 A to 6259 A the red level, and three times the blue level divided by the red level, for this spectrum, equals 2.91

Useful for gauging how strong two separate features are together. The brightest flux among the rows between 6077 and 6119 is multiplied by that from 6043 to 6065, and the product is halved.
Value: 61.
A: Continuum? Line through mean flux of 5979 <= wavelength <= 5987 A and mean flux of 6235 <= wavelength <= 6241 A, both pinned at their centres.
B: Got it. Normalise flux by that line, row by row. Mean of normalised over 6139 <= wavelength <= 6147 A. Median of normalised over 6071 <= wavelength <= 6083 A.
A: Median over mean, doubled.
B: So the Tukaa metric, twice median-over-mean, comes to 2.07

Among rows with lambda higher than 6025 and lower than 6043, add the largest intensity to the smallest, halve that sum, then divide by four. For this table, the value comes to 2.29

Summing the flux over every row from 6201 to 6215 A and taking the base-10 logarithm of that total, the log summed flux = 1.87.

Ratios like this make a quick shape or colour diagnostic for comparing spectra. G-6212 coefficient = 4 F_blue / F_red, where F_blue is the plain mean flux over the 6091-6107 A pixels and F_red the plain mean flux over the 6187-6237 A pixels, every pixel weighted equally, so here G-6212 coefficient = 3.96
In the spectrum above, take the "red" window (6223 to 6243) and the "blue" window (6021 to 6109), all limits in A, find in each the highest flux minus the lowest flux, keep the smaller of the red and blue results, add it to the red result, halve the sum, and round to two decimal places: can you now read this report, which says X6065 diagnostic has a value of 0.66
